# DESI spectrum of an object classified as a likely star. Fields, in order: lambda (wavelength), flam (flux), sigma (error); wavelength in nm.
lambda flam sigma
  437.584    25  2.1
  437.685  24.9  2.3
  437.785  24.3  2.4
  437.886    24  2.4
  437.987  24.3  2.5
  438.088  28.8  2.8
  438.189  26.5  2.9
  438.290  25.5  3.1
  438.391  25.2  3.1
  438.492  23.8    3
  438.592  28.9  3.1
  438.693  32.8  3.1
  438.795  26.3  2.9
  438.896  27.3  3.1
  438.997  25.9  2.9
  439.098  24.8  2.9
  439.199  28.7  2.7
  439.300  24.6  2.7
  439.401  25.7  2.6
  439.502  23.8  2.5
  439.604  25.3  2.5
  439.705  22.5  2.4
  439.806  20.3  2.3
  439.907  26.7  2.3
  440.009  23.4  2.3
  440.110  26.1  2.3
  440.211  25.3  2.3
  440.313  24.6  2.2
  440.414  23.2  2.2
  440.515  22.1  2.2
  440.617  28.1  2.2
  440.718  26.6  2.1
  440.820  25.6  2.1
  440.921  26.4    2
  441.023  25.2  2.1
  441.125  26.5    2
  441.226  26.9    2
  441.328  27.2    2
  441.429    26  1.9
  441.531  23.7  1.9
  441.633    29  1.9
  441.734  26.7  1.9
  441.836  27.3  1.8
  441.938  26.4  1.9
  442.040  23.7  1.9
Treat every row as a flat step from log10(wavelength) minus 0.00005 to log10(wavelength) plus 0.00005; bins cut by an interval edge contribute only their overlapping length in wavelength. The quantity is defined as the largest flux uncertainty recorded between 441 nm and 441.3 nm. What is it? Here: 2.1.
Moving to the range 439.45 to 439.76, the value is 2.5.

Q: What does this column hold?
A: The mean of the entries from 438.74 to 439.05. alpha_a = 26.5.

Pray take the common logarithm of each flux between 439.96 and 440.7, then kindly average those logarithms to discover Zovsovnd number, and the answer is 1.39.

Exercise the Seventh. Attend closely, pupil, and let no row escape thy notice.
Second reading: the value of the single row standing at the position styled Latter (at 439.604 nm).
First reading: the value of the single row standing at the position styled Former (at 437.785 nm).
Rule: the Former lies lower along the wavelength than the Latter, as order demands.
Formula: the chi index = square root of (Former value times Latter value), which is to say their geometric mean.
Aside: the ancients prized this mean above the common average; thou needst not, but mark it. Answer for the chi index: 24.8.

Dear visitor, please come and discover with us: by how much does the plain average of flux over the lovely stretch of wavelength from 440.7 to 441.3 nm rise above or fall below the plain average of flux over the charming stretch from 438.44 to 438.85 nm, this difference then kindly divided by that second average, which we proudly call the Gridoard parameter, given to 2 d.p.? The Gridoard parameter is -0.06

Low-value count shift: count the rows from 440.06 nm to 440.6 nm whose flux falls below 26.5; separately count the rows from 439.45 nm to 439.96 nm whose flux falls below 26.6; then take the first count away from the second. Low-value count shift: -1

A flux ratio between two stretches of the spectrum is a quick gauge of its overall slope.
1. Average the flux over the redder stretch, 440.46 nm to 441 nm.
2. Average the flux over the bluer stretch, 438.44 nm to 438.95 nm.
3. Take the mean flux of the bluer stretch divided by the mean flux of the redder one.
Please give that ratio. 1.08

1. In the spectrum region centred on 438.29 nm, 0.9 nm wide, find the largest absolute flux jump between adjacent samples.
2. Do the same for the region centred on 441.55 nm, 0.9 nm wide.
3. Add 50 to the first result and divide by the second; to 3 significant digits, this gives 10.4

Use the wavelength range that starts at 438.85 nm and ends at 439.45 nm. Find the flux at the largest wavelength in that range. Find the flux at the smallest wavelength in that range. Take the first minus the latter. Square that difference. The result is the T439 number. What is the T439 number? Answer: 2.6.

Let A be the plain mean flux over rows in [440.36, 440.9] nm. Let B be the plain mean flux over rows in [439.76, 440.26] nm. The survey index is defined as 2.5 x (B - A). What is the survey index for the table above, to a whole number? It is -2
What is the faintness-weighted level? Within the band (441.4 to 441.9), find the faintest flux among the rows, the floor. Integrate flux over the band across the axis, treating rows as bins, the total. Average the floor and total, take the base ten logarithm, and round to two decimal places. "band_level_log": 1.27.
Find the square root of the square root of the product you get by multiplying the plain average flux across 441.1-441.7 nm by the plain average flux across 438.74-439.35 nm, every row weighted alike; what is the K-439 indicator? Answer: 5.14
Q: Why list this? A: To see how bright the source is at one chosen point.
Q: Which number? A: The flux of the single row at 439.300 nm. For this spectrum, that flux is 24.6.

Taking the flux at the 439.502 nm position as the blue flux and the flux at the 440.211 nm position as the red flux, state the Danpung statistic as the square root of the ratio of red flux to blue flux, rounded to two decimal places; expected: 1.03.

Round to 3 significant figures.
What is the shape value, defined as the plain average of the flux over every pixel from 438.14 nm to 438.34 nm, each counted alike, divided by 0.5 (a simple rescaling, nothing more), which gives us 52.0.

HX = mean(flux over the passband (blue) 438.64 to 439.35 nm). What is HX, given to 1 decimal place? 27.2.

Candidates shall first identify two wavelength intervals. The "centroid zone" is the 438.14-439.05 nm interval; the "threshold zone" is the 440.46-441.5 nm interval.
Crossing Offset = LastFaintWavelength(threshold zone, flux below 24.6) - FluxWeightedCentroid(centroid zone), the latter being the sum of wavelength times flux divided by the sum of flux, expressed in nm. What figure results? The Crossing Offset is 1.92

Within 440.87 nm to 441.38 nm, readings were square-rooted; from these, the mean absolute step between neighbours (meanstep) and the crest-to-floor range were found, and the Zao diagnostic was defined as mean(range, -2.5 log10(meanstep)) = 1.48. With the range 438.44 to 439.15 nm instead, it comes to 1.08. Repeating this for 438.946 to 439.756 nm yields 1.10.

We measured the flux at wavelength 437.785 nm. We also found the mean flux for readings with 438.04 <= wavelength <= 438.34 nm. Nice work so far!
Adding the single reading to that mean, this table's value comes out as 51.2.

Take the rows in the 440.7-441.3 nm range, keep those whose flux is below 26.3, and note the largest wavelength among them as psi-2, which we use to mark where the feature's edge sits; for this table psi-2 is 441.023 nm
